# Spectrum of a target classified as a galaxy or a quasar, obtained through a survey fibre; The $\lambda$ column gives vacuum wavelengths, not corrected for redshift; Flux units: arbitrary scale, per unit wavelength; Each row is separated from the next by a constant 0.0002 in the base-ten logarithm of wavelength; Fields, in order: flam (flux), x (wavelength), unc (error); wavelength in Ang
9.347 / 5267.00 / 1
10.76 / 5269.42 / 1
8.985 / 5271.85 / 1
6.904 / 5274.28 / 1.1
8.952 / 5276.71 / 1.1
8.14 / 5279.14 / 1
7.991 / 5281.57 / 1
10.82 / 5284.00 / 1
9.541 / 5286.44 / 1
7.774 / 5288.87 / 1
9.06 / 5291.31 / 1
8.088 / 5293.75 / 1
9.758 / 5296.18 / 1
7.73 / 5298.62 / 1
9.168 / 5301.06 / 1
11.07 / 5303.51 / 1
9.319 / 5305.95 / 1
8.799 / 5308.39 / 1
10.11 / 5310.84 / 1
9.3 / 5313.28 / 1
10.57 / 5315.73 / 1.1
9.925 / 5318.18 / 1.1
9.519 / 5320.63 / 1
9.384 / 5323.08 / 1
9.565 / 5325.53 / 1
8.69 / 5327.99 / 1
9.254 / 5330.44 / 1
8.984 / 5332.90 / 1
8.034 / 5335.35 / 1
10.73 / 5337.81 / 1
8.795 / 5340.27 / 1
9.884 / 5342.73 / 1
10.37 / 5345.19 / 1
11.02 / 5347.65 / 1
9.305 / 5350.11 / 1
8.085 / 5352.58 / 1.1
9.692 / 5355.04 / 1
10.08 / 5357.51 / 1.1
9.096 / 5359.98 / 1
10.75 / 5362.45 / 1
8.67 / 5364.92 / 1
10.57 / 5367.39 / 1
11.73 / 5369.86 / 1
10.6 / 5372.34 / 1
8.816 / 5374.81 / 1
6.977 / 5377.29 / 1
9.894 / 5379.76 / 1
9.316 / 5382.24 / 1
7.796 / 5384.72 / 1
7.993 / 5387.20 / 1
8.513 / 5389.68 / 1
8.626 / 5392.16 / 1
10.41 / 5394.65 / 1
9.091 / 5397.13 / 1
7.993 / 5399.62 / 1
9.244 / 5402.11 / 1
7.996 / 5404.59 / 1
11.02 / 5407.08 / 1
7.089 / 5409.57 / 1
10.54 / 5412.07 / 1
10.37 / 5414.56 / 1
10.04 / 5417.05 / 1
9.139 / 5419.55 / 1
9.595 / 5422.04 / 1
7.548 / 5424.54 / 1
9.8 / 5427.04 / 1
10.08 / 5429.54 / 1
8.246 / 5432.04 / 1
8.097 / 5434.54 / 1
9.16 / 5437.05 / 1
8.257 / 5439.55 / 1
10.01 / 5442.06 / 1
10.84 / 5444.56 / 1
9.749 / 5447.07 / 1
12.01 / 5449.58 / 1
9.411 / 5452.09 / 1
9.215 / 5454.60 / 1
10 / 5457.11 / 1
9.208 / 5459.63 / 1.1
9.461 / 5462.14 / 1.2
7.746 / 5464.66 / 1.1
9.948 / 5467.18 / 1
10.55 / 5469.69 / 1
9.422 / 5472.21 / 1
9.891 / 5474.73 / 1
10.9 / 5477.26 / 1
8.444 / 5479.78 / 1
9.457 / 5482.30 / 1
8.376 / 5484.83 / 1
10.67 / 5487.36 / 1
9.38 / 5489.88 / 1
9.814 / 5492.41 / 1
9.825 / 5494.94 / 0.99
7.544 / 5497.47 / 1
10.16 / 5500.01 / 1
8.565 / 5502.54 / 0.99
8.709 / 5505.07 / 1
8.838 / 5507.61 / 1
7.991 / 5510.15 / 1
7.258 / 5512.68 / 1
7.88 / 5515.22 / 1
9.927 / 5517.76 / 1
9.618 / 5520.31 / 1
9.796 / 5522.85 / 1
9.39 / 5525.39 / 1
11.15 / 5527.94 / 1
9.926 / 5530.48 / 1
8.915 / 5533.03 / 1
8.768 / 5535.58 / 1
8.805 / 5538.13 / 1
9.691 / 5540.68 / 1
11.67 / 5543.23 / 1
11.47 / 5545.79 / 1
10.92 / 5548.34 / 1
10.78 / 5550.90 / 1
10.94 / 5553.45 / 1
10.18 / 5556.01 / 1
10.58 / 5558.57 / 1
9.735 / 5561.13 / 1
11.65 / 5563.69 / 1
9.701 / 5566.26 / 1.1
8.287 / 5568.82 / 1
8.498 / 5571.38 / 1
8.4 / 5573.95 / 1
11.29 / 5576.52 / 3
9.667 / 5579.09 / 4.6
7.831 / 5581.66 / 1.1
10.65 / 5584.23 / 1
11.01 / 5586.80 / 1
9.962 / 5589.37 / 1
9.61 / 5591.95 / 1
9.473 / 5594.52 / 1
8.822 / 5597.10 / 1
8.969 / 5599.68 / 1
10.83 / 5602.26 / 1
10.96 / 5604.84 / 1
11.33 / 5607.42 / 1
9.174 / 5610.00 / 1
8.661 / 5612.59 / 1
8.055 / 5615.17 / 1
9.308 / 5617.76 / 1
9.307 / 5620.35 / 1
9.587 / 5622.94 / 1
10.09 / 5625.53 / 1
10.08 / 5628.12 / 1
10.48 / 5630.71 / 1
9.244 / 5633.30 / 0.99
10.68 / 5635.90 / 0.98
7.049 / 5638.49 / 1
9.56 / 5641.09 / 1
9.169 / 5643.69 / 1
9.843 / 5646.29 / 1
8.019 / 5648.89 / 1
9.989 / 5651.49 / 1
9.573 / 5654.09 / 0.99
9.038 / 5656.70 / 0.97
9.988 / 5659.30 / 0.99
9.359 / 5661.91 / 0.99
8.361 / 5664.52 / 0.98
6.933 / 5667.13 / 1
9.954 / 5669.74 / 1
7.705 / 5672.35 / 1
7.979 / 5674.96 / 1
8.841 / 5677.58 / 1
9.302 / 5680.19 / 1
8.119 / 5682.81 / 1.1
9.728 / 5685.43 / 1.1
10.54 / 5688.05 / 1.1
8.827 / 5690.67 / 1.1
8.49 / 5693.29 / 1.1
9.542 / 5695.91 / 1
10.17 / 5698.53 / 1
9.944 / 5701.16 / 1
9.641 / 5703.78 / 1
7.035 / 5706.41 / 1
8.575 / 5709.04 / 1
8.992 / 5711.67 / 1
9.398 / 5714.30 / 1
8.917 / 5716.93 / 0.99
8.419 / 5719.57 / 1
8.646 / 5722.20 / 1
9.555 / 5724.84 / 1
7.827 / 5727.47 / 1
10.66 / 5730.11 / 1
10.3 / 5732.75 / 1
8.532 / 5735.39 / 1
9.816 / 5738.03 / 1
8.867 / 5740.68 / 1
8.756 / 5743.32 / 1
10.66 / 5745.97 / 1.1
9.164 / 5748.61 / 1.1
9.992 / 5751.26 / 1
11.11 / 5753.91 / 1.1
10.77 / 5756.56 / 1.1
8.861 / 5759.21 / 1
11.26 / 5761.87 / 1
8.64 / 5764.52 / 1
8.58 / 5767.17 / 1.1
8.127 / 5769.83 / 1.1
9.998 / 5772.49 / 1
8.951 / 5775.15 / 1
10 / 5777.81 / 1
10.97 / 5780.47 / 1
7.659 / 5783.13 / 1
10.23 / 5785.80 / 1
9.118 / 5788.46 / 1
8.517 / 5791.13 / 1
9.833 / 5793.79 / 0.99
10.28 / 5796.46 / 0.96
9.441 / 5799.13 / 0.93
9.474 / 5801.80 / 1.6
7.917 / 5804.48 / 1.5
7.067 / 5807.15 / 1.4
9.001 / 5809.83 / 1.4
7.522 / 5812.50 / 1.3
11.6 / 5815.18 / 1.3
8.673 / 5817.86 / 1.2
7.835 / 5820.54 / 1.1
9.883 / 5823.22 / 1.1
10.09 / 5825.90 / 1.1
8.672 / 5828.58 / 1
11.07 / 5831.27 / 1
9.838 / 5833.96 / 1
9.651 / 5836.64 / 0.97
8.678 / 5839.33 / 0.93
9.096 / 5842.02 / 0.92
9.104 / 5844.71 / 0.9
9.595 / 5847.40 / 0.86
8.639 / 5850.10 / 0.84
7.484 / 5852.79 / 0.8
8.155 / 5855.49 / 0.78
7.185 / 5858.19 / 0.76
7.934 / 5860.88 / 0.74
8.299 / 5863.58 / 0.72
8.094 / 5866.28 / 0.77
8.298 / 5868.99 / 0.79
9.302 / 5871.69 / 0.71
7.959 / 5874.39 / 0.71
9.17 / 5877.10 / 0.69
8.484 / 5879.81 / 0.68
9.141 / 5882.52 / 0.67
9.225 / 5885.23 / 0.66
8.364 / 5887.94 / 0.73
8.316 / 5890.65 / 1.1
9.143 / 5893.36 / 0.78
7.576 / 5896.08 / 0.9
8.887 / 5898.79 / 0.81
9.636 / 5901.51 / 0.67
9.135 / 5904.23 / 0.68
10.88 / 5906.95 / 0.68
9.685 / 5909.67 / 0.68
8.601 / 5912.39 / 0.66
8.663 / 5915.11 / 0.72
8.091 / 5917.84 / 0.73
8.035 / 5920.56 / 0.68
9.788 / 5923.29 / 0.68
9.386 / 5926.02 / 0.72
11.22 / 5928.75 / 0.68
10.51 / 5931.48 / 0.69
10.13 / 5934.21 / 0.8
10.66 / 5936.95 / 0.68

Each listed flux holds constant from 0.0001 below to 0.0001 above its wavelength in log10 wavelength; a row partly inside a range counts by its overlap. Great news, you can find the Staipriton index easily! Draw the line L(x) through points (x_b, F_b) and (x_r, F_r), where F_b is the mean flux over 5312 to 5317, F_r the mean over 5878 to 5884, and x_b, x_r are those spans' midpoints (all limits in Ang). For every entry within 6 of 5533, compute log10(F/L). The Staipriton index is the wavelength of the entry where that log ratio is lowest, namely 5535.58 Ang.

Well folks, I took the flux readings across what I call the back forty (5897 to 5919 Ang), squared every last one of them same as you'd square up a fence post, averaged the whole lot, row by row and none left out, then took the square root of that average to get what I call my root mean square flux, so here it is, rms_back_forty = 9.2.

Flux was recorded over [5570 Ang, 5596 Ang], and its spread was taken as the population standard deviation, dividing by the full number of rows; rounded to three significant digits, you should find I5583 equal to 1.09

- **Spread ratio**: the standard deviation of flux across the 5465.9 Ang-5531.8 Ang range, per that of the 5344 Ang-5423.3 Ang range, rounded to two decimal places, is 0.85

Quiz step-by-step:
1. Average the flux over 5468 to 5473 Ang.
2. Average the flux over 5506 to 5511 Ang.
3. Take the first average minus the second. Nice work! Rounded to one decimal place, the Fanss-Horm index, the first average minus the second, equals 1.6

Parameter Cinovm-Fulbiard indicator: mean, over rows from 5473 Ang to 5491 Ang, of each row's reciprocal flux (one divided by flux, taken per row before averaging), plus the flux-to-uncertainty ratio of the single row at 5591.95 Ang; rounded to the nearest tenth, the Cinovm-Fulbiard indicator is 9.7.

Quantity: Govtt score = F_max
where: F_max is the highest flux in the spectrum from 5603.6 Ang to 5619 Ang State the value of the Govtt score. 11.33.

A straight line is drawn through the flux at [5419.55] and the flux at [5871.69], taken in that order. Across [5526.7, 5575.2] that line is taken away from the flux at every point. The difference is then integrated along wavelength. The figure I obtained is 40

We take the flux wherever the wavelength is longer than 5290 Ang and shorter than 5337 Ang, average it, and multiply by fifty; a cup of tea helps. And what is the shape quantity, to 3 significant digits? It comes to 464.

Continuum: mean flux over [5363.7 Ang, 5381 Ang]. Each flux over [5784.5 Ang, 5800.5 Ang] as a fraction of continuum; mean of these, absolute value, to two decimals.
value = 1.00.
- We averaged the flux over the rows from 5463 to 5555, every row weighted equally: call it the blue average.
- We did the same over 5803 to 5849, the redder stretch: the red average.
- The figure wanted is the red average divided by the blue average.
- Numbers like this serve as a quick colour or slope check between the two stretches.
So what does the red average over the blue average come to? 0.958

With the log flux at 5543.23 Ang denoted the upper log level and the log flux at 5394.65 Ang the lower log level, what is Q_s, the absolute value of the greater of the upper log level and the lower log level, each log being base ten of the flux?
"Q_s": 1.07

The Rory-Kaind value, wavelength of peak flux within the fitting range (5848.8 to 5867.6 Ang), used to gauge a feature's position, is 5850.10 Ang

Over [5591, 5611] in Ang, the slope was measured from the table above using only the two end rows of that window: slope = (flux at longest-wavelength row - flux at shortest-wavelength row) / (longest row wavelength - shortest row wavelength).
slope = -0.024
